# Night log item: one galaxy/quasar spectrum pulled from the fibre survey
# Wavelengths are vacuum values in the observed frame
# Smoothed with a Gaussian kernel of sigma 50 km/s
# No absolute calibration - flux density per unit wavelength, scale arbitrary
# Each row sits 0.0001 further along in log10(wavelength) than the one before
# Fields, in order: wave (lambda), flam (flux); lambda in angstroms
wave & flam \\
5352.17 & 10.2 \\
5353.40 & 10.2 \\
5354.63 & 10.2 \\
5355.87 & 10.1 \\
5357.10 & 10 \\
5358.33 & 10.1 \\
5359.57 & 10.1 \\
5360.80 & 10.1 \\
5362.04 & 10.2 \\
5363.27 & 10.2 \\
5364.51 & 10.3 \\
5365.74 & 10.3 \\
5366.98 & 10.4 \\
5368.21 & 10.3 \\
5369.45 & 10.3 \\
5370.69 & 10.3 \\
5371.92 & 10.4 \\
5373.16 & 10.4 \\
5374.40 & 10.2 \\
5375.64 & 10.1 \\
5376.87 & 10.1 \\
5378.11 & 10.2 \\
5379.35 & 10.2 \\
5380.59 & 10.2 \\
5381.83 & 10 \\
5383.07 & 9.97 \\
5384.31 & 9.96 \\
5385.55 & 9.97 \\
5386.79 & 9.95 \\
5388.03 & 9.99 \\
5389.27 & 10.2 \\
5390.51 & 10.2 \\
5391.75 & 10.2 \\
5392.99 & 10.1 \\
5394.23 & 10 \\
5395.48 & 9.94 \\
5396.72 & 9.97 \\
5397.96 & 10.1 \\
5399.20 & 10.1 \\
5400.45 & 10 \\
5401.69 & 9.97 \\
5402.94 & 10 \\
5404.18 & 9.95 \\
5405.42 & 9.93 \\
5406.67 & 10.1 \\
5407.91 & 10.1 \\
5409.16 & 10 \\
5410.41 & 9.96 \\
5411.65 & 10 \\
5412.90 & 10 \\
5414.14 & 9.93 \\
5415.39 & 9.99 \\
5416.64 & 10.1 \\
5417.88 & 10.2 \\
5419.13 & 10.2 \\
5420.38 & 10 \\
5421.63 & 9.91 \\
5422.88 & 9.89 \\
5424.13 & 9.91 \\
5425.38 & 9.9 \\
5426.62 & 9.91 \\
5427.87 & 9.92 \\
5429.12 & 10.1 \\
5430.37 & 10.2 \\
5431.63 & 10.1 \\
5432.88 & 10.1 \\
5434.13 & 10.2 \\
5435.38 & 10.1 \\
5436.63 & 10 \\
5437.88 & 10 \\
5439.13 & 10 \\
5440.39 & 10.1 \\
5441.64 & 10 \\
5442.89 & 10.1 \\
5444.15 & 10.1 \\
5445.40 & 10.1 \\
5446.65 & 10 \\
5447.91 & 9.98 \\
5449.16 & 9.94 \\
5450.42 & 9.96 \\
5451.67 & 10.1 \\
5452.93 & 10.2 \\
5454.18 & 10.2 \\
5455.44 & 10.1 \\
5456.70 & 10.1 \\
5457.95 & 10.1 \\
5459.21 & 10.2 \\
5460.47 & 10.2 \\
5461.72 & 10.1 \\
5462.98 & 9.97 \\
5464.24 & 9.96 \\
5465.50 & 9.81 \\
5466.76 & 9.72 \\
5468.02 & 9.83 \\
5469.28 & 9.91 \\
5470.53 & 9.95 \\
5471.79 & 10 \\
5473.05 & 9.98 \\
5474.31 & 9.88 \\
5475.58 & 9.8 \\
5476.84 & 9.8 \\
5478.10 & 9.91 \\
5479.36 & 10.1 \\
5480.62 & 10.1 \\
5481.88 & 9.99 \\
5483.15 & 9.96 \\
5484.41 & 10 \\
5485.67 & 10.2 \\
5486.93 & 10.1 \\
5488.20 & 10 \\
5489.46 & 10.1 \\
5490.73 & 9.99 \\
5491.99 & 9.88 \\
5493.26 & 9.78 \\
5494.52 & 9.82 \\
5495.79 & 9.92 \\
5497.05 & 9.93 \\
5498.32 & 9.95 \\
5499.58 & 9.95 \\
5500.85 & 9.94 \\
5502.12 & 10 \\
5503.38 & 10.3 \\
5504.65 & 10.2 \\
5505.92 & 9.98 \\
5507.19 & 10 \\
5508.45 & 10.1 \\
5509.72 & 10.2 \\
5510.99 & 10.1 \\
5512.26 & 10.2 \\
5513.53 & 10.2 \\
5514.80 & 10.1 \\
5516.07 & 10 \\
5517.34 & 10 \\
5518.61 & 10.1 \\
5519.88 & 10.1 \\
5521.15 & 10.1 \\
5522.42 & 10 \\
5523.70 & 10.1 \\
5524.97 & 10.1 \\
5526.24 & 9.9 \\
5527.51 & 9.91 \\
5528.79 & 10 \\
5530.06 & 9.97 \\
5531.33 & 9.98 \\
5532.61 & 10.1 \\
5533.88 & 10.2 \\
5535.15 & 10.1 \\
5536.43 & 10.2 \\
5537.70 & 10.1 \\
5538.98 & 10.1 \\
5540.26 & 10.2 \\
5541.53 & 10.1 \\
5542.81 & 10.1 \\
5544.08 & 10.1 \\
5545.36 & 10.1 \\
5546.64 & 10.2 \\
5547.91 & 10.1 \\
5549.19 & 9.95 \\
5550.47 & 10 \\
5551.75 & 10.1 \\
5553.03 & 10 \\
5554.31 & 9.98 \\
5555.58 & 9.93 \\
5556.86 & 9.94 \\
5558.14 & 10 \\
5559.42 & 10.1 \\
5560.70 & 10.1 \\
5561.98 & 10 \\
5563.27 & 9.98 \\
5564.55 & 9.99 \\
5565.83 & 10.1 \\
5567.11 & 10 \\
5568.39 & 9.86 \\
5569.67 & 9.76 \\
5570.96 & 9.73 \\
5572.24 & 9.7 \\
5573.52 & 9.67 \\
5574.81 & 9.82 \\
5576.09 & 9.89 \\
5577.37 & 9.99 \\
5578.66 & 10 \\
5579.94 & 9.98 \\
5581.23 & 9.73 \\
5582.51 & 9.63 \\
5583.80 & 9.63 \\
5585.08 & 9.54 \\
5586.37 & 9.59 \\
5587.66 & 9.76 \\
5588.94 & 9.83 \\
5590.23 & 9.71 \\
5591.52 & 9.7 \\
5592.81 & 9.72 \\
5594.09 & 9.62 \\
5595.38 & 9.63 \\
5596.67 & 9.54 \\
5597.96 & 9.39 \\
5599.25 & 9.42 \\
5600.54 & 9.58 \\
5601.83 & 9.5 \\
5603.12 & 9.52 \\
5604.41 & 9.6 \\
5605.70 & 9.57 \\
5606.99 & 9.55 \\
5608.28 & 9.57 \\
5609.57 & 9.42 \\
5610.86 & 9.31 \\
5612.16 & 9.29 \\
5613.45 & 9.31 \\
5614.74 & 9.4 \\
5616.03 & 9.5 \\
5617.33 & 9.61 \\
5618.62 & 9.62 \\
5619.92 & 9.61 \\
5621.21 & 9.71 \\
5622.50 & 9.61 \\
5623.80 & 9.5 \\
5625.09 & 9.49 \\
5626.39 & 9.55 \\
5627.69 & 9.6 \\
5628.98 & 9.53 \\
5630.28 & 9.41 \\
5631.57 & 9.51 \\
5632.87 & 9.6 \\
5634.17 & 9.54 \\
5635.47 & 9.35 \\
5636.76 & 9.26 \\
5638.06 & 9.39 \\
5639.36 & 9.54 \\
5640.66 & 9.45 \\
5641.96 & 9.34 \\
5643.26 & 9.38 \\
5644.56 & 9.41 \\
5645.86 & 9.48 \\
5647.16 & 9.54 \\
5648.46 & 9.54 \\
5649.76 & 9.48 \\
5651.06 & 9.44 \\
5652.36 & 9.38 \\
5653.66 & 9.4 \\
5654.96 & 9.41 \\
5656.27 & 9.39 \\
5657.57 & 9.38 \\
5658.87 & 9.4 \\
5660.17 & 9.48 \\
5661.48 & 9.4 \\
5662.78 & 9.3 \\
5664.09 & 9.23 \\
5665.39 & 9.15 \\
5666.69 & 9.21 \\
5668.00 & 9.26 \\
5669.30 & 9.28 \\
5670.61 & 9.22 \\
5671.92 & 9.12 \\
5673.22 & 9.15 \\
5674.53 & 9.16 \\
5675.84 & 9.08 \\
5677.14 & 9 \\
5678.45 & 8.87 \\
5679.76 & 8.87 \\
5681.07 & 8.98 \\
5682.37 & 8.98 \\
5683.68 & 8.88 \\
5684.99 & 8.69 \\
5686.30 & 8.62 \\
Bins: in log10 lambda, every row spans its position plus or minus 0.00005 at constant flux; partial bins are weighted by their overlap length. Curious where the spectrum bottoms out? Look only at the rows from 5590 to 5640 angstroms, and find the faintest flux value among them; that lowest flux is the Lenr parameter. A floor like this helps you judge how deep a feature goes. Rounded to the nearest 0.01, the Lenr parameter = 9.26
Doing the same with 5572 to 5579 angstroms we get 9.67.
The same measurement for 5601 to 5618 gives 9.29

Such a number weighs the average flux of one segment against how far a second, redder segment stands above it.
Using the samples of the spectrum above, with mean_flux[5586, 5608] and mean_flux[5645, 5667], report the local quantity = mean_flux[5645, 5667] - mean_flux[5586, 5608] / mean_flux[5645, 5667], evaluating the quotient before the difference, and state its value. 8.37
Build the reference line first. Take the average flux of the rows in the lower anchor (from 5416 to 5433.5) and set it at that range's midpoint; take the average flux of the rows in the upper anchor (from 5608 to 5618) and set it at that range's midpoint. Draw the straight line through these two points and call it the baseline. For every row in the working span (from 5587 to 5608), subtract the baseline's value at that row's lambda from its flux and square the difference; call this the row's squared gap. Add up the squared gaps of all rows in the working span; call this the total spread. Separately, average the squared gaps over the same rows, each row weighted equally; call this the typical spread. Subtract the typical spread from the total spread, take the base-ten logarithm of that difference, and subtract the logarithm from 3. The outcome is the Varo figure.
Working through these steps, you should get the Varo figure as 3.4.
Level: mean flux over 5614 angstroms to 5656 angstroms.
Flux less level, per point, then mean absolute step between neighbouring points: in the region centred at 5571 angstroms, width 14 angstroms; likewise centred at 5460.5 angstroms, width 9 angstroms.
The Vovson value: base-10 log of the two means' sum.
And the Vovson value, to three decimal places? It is -0.846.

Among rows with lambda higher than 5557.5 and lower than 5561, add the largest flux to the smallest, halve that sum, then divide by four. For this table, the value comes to 2.51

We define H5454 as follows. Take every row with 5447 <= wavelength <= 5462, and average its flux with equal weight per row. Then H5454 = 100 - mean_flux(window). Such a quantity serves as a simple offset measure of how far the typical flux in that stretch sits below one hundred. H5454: 89.9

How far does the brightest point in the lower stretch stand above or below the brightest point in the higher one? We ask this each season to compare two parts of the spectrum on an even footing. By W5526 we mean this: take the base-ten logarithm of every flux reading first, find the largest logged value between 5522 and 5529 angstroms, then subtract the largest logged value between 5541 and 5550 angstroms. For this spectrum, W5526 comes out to -0.004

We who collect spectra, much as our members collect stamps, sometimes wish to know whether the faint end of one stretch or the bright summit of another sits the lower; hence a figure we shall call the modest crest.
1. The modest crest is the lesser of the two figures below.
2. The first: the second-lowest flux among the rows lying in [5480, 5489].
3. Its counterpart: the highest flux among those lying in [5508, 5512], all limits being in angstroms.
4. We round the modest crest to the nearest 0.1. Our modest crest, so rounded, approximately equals 10.0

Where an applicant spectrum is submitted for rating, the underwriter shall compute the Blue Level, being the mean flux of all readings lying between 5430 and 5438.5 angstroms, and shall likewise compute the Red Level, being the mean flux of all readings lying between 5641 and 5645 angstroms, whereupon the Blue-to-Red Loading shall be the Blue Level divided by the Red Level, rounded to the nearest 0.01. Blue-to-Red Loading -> 1.08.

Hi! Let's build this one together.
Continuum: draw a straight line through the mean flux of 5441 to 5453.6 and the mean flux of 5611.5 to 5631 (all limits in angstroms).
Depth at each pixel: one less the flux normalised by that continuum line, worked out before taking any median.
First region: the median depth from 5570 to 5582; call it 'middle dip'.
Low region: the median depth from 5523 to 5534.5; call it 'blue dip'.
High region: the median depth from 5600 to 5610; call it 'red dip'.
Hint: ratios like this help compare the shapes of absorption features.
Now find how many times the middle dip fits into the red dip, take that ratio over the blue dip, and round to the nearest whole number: 1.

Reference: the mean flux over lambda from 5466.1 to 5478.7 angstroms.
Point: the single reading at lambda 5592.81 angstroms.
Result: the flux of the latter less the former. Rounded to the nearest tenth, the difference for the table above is -0.2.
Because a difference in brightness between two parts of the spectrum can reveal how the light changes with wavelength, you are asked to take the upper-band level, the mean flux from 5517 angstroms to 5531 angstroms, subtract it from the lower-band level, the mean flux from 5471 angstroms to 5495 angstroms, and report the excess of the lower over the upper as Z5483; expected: -0.06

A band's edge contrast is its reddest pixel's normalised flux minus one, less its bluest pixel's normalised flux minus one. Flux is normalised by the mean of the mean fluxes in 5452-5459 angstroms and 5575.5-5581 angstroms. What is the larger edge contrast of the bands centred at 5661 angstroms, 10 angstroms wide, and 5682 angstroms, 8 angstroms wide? -0.018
